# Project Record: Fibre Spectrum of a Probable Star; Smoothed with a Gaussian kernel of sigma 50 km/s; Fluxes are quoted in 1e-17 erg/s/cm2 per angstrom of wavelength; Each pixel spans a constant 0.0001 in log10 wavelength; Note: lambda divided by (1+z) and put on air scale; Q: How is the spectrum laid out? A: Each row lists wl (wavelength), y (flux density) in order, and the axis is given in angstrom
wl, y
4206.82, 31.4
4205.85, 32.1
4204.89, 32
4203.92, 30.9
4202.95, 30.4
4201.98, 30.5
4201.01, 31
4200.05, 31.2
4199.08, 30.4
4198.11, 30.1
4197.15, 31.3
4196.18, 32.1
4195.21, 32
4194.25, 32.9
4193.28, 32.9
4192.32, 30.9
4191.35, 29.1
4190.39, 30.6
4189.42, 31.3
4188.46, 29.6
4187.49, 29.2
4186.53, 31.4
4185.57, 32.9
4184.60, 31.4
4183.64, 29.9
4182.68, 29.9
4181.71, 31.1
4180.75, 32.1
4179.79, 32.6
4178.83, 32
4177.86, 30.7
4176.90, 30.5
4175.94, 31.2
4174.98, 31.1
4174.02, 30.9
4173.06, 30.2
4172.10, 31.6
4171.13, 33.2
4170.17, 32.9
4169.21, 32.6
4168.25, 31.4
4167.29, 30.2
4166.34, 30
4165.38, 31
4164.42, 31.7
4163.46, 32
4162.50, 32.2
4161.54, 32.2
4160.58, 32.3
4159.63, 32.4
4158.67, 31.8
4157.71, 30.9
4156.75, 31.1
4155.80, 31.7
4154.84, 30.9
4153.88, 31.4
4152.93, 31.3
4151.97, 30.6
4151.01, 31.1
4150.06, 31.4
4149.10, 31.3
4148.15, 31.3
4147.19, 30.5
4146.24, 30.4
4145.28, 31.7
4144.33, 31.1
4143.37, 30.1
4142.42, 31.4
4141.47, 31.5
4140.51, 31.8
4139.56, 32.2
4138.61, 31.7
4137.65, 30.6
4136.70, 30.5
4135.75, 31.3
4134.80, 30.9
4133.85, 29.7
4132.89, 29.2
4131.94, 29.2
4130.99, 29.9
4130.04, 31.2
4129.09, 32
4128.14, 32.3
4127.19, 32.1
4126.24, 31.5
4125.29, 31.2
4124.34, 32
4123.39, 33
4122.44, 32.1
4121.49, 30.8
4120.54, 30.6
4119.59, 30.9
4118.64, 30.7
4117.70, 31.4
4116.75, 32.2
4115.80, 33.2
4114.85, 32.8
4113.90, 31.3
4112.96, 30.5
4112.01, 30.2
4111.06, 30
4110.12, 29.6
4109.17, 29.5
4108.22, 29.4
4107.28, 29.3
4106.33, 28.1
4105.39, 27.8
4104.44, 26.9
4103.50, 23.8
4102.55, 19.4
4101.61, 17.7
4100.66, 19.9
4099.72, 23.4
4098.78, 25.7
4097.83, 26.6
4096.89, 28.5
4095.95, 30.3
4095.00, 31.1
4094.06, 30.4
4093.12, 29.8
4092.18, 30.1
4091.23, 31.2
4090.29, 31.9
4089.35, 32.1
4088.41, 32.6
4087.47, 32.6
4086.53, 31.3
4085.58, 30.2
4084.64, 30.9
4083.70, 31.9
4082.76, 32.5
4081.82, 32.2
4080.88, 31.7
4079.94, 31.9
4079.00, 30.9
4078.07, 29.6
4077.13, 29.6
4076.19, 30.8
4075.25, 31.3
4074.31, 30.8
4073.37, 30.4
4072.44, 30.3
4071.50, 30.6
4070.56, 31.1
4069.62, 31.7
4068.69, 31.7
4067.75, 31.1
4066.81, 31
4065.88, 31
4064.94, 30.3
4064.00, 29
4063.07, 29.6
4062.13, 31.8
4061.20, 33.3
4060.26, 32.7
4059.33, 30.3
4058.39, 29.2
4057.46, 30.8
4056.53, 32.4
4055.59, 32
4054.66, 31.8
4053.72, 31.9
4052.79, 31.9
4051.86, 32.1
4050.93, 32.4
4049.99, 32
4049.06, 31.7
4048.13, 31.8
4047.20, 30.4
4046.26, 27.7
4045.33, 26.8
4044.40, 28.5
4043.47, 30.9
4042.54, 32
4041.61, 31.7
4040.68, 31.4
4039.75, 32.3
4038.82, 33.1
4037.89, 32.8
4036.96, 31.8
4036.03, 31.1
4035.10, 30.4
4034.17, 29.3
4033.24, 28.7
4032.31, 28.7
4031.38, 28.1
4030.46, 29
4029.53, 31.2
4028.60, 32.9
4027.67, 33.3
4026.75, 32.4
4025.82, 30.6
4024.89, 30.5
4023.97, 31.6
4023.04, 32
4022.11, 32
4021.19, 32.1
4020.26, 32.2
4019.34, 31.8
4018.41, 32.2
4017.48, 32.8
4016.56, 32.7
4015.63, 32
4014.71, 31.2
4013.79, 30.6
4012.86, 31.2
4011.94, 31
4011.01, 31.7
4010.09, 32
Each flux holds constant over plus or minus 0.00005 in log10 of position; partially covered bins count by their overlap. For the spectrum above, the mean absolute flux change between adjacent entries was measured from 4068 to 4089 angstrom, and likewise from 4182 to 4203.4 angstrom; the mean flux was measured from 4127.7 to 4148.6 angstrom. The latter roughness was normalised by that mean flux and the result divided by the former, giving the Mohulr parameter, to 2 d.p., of 0.05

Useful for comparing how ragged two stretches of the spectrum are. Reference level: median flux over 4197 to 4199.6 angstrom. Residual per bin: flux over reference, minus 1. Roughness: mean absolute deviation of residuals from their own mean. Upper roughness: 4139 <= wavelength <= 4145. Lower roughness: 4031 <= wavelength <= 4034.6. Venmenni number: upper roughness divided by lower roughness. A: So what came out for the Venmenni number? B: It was 1.7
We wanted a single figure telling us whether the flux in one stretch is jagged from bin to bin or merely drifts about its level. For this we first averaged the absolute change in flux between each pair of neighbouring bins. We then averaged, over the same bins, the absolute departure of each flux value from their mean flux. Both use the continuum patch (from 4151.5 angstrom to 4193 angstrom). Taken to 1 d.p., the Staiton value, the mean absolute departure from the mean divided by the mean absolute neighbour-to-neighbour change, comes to 1.0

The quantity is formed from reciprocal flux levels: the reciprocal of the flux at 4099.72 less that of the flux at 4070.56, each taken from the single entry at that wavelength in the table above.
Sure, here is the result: 0.011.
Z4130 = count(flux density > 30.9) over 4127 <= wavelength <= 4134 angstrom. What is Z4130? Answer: 4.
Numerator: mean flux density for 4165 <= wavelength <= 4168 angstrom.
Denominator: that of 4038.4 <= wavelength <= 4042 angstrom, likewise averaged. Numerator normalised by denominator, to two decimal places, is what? 0.95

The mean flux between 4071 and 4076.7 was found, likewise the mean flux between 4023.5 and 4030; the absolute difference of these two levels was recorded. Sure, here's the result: 1.1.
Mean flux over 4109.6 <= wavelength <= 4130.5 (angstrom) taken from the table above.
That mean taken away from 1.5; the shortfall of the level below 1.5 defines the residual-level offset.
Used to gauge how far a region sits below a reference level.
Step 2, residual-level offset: -29.9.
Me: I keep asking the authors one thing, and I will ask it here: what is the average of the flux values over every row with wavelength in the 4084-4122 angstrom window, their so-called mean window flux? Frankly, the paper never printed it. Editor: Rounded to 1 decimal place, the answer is 29.1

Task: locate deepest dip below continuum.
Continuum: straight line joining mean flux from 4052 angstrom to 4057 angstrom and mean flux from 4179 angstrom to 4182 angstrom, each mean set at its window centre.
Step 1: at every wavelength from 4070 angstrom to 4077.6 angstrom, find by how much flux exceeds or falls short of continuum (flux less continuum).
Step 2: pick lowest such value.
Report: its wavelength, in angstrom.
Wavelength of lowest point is 4077.13 angstrom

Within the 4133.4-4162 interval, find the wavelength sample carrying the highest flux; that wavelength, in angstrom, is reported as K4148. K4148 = 4159.63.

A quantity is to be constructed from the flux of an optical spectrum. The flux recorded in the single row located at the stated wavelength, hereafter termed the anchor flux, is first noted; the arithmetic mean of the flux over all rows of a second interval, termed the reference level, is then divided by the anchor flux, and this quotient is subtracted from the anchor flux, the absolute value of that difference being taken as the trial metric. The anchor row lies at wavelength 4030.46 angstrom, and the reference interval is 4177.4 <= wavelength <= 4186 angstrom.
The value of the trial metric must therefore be 27.9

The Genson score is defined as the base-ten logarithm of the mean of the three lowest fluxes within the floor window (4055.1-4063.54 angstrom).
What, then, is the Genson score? 1.47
